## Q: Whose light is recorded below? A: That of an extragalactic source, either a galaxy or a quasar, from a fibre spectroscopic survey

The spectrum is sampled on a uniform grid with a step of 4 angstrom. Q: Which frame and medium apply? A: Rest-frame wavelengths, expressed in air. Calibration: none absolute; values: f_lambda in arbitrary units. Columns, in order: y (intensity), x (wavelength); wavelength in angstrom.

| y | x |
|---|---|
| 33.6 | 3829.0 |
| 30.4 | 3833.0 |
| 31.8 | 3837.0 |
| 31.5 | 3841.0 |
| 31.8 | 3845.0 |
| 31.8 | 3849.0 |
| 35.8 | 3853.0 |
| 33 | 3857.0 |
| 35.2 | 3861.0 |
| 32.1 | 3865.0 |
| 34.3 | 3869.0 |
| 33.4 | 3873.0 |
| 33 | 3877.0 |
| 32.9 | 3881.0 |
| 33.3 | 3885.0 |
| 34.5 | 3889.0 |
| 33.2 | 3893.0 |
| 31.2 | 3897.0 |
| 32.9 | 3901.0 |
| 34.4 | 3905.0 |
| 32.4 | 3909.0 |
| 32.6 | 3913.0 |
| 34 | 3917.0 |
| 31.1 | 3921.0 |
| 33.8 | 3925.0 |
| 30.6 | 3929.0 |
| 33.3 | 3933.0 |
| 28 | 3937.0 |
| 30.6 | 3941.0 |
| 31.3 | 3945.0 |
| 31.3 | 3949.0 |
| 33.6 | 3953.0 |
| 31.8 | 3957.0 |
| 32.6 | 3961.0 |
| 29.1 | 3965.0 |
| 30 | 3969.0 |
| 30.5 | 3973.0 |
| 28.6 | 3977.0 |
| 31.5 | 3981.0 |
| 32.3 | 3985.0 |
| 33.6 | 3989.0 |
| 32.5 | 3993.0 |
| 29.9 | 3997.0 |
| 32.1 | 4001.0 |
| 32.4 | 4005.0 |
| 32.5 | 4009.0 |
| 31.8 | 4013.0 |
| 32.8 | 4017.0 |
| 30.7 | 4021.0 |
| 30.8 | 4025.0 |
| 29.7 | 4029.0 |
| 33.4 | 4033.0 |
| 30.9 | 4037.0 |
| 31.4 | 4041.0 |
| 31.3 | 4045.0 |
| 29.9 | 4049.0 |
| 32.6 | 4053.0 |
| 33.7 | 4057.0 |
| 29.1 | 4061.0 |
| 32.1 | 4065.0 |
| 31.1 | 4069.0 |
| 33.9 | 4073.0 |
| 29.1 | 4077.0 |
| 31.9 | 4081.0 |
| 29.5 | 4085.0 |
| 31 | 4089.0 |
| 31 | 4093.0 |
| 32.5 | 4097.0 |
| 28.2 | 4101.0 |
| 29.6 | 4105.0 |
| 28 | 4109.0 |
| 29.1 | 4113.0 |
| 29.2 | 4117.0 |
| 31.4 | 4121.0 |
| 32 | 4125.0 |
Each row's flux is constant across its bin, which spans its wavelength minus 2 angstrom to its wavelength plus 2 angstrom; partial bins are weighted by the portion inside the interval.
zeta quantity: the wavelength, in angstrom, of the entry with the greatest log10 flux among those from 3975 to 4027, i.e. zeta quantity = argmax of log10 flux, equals 3989.0 angstrom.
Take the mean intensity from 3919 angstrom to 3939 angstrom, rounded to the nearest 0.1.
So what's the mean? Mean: 31.4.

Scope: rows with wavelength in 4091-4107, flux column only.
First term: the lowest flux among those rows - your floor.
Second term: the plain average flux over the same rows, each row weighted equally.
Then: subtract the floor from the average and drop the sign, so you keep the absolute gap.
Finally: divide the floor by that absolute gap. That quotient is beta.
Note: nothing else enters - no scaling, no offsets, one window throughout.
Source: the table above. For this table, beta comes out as 13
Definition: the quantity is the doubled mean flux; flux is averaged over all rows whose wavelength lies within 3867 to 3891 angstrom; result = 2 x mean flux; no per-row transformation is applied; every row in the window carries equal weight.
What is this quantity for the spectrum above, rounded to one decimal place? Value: 67.1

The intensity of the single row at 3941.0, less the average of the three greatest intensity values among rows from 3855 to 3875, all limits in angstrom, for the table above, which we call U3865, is -4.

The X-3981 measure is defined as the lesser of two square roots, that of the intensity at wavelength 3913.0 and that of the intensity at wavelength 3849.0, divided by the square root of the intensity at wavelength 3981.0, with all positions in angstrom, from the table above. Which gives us 1.00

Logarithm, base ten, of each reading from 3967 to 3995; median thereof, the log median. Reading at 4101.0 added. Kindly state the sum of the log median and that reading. 29.7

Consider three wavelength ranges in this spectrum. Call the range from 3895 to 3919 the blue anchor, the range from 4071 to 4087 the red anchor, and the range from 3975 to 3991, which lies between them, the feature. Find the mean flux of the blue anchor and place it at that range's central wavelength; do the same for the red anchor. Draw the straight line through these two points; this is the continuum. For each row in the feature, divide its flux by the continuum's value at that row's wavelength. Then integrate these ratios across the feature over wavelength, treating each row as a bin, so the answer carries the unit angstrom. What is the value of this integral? 16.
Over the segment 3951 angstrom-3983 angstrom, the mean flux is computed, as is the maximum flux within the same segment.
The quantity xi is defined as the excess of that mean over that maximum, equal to -2.6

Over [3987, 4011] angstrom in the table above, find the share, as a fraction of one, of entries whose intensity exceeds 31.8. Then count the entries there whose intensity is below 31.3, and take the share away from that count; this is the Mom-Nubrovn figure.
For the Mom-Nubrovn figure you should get 0.2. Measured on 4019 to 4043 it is 3.8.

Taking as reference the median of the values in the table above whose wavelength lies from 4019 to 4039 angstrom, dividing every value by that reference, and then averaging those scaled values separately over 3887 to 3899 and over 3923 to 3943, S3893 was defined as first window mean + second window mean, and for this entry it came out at 2.09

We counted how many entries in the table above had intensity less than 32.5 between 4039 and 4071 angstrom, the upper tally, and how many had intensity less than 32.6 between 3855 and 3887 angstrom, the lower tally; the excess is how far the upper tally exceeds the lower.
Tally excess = 5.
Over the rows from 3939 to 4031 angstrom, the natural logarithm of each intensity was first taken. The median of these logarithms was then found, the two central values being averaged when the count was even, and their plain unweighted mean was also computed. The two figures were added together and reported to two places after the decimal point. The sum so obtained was 6.90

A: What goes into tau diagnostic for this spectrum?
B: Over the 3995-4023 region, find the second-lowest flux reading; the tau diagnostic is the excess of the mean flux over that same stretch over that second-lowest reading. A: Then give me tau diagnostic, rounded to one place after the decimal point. 1.0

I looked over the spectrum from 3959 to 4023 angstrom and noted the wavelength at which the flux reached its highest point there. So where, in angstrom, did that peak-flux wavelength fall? 3989.0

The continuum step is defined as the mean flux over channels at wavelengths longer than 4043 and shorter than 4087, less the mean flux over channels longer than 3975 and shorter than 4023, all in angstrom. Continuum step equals -0.43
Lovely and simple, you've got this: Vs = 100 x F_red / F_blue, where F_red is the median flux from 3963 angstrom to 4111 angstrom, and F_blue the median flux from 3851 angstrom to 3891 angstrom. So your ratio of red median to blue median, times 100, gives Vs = 93.3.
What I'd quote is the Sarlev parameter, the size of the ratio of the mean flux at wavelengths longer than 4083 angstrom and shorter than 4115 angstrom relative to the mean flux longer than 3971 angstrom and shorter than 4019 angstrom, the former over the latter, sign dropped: 0.942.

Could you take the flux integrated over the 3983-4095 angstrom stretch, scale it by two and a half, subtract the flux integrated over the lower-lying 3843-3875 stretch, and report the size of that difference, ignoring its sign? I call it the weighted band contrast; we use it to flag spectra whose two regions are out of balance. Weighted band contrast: 7760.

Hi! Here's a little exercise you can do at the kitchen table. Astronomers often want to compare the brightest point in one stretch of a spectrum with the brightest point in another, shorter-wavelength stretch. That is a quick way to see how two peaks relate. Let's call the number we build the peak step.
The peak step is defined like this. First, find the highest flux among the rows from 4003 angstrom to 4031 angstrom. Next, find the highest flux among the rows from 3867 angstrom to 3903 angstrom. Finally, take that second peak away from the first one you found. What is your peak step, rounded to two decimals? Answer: -1.70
